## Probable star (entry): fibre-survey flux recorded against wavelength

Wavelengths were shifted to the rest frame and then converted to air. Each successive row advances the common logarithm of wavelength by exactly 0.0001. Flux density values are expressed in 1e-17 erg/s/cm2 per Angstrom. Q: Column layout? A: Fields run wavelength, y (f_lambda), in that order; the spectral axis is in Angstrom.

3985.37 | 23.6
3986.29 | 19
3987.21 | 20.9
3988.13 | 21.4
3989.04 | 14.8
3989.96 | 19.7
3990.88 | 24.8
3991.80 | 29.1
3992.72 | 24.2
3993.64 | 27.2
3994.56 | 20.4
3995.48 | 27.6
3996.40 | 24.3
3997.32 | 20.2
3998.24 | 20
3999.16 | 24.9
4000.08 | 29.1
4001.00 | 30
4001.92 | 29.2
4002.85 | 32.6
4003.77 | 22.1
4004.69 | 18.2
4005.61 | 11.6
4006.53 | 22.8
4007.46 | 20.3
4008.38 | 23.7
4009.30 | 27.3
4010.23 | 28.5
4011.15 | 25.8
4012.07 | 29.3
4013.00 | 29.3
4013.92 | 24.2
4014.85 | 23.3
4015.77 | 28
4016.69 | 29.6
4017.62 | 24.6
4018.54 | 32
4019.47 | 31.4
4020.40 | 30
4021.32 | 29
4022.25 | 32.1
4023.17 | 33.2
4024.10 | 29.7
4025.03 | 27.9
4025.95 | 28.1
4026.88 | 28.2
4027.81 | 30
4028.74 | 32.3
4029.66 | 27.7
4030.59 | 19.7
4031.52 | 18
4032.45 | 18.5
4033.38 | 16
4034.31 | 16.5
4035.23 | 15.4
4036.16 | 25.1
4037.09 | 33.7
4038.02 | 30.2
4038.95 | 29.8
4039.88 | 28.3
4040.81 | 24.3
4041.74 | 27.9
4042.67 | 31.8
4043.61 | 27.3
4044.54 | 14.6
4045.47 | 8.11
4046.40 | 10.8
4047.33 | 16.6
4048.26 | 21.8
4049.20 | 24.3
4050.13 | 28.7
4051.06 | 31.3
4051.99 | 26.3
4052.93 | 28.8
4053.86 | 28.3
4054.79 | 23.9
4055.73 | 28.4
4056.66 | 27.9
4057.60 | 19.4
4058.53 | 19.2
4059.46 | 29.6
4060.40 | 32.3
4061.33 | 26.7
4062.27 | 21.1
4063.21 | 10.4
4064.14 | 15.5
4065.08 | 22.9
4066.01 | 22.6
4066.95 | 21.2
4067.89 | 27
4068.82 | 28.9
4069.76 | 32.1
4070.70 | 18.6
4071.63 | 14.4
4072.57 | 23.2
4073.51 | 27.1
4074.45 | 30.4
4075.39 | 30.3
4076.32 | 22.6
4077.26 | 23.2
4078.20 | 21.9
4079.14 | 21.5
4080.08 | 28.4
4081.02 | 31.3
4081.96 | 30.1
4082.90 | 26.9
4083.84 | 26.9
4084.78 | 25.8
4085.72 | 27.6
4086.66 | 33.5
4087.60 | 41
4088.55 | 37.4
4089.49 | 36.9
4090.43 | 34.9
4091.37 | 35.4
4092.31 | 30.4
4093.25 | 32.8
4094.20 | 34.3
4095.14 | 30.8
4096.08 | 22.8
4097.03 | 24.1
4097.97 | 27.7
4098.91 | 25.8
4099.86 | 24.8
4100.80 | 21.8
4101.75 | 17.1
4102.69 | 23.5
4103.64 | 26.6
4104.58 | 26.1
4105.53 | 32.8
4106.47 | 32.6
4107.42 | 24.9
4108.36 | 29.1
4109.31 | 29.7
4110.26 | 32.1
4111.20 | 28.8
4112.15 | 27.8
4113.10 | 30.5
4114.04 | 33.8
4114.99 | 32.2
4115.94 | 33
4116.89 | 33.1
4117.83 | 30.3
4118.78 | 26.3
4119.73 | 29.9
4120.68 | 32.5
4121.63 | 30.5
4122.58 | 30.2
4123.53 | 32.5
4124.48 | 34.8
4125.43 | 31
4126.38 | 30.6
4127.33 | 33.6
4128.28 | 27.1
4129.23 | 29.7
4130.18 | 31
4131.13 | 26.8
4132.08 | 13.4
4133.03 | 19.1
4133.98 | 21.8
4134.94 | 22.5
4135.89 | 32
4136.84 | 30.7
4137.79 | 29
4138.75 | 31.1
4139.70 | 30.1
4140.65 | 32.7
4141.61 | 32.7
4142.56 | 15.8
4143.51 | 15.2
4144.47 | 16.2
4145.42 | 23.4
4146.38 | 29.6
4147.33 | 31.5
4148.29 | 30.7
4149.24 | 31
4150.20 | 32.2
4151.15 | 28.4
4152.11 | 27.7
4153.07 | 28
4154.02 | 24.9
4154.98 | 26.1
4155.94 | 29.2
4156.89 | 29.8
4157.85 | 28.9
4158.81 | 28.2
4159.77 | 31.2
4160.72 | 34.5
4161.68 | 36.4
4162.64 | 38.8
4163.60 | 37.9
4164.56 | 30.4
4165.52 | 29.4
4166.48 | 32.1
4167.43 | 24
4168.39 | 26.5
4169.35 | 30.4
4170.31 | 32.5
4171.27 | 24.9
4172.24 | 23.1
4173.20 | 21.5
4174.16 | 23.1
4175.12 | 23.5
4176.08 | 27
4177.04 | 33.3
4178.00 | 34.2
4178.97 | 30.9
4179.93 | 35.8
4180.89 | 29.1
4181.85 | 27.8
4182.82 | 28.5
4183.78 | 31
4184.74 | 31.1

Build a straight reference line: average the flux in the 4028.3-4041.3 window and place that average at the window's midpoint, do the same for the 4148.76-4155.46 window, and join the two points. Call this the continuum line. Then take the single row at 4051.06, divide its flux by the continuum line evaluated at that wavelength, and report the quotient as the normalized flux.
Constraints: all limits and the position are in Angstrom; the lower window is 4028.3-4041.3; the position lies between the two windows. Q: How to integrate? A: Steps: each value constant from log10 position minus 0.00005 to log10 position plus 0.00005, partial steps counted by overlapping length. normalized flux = 1.27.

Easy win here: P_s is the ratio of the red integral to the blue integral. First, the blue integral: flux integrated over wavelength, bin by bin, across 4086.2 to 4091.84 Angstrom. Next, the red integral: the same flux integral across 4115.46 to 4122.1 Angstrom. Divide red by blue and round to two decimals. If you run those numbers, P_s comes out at 0.99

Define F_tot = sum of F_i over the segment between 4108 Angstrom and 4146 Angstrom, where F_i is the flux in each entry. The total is 1133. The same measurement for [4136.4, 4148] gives 318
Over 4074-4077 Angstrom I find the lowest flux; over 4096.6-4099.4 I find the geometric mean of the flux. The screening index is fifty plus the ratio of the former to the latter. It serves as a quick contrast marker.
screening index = 50.9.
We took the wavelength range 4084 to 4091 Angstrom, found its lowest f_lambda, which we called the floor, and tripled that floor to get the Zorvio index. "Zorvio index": 77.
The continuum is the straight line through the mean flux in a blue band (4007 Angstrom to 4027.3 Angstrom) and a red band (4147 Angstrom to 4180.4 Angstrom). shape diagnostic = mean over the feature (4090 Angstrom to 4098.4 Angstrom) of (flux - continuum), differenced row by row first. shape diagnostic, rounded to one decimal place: 1.5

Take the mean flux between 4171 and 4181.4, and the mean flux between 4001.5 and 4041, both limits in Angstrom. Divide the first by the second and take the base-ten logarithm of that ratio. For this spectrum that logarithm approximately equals 0.03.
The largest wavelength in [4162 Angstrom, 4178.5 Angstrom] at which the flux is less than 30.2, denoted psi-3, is 4176.08 Angstrom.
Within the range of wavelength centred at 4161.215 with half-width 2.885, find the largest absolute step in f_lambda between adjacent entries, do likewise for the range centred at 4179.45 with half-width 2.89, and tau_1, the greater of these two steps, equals 6.7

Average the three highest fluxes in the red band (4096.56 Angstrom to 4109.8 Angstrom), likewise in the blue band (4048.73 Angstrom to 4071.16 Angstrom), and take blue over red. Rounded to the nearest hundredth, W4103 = 1.01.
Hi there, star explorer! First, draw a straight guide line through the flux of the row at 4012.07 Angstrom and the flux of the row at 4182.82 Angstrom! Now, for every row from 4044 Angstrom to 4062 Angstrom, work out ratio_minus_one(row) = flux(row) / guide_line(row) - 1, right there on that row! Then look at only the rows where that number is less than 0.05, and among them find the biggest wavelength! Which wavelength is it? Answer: 4061.33 Angstrom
